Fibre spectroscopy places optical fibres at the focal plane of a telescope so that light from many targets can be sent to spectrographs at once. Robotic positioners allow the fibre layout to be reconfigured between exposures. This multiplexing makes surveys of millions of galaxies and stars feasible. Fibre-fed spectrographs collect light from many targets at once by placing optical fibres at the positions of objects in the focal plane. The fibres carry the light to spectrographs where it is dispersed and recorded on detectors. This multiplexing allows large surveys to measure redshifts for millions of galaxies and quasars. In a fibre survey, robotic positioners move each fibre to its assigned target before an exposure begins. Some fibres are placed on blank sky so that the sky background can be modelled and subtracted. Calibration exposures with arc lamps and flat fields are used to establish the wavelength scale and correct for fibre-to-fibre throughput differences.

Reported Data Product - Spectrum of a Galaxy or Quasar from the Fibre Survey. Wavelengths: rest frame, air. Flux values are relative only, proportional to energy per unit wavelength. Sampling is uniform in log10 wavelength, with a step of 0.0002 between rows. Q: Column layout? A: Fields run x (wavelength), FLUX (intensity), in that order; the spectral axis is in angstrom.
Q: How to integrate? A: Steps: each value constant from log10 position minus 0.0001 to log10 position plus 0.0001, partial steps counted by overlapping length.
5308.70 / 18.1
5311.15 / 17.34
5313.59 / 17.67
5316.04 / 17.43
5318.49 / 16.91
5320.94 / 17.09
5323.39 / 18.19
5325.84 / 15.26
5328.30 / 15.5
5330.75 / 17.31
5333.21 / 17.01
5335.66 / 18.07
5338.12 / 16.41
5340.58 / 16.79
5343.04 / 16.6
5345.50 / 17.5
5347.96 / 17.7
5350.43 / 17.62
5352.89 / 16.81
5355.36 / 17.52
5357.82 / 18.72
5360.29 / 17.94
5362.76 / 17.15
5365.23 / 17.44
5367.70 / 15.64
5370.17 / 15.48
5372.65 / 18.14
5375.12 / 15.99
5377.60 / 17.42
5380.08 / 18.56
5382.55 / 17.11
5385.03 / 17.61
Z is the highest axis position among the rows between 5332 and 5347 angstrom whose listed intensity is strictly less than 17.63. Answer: 5345.50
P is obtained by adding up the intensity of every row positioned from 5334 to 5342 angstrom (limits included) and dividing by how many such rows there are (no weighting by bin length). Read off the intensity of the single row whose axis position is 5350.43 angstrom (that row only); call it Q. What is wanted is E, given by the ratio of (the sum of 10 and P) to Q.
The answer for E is 1.54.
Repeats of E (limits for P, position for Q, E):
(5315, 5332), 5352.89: 1.60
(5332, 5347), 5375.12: 1.69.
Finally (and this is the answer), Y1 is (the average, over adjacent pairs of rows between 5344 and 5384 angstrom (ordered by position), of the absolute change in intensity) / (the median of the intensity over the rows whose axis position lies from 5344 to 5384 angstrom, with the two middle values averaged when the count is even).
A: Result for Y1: 0.060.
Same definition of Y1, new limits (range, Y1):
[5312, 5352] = 0.046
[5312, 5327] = 0.058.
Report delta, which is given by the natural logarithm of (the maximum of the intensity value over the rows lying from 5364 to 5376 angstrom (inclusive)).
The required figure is 2.90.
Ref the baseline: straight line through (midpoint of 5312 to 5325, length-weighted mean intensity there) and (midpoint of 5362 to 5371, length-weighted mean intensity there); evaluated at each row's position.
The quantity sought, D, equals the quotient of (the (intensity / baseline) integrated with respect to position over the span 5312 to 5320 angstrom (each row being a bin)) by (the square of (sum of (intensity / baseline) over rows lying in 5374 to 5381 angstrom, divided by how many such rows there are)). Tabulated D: 7.0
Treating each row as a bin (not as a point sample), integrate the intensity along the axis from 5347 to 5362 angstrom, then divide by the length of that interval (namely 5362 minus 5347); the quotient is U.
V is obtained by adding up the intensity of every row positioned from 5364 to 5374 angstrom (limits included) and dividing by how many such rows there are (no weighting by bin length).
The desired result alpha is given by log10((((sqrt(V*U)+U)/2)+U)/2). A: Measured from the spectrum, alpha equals 1.245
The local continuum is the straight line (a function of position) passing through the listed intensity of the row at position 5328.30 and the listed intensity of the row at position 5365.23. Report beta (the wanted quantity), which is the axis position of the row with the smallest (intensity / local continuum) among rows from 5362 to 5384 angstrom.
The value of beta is 5370.17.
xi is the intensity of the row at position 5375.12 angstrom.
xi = 15.99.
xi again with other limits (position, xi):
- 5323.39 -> 18.19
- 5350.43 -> 17.62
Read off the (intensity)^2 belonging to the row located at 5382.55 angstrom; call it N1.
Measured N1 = 293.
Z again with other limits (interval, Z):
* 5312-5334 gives 5333.21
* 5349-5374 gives 5370.17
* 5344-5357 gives 5355.36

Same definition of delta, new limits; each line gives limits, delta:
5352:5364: 2.93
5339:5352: 2.87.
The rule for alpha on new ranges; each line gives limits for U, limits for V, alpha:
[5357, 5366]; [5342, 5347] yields 1.248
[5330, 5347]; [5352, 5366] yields 1.235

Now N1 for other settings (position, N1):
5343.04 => 276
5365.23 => 304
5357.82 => 350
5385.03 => 310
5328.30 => 240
